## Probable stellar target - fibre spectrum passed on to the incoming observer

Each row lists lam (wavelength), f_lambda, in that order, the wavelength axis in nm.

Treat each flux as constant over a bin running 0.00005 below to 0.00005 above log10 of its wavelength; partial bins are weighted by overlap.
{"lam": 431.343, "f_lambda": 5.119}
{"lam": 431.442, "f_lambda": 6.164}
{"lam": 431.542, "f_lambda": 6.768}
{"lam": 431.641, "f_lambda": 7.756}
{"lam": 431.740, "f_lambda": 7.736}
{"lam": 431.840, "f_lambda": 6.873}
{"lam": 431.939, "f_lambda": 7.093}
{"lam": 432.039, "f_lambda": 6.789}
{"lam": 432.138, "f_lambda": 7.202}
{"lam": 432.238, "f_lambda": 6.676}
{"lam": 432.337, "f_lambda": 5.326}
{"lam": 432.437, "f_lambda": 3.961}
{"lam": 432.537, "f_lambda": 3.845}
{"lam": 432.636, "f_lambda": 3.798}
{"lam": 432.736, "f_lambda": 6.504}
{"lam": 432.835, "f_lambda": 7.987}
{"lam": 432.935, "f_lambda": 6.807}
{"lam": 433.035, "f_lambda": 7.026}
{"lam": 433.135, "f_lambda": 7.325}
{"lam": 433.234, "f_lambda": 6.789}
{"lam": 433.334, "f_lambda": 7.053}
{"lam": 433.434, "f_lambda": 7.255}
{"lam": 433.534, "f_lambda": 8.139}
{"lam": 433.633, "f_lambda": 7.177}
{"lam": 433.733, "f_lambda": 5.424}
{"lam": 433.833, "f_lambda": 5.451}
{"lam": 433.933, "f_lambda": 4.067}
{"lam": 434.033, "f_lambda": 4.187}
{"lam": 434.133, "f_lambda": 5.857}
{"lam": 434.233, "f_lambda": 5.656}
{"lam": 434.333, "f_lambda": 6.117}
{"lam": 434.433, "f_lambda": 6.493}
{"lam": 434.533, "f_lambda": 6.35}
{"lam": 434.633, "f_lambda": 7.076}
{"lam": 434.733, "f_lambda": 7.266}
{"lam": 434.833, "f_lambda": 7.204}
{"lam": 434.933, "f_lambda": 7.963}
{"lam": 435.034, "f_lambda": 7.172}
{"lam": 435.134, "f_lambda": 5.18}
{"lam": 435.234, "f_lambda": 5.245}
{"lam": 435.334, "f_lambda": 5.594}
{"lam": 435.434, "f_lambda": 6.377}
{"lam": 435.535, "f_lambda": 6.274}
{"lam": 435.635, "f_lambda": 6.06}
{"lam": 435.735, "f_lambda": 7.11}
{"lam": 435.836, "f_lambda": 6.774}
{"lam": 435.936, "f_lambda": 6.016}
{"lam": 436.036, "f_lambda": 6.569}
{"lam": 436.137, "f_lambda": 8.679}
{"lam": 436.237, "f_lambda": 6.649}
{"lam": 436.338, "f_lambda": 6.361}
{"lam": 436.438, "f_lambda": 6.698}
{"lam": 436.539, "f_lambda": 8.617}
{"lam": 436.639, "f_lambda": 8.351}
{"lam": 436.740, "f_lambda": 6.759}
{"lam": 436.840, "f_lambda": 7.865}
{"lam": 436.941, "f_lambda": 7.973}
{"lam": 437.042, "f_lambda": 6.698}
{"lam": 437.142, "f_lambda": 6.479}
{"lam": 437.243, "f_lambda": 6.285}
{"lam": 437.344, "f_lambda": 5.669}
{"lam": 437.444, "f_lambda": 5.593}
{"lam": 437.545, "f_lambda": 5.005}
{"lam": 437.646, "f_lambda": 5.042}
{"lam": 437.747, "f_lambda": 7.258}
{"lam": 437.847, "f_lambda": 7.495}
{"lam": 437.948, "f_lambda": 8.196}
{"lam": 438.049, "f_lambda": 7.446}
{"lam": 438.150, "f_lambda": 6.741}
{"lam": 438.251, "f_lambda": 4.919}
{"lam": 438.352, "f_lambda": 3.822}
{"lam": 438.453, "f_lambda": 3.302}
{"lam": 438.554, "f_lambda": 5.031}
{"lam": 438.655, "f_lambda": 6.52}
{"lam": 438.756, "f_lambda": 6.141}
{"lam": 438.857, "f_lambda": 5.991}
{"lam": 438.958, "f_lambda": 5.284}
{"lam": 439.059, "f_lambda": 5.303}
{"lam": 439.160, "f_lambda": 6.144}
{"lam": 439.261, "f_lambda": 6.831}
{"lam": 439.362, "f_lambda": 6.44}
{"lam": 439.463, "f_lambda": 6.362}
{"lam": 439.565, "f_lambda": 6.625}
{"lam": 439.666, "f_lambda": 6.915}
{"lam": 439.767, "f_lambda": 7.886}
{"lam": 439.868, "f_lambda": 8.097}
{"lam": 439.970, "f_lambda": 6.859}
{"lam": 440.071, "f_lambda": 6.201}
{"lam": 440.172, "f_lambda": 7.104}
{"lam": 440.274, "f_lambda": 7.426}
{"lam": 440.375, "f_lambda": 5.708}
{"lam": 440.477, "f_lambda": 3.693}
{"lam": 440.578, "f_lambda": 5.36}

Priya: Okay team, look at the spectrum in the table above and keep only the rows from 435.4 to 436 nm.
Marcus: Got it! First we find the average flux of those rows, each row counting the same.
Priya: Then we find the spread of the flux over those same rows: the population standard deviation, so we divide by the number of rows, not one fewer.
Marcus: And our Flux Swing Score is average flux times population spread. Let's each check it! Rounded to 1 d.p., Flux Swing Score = 2.5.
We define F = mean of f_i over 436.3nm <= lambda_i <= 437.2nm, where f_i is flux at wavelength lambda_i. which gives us 7.3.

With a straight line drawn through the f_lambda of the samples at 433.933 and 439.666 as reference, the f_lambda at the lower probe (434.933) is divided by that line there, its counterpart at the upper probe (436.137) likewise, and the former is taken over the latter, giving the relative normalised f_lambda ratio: 1.04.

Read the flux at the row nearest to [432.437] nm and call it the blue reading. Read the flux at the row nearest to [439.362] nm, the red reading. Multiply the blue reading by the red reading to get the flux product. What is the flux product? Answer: 26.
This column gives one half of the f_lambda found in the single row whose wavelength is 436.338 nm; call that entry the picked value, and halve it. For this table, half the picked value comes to 3.18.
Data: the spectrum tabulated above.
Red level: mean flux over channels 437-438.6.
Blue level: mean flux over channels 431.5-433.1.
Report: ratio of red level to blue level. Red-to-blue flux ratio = 0.93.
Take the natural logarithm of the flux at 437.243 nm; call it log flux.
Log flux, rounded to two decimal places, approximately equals 1.84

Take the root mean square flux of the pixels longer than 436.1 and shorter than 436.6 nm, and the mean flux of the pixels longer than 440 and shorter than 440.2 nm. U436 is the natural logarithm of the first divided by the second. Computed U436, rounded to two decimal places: 0.12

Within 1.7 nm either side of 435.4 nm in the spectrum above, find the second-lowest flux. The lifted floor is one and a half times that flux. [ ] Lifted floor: 6.3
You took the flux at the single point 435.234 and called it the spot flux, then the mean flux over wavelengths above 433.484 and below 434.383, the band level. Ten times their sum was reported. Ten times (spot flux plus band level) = 110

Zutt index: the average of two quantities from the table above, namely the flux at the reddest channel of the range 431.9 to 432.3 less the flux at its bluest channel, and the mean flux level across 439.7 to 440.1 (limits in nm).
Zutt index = 3.4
